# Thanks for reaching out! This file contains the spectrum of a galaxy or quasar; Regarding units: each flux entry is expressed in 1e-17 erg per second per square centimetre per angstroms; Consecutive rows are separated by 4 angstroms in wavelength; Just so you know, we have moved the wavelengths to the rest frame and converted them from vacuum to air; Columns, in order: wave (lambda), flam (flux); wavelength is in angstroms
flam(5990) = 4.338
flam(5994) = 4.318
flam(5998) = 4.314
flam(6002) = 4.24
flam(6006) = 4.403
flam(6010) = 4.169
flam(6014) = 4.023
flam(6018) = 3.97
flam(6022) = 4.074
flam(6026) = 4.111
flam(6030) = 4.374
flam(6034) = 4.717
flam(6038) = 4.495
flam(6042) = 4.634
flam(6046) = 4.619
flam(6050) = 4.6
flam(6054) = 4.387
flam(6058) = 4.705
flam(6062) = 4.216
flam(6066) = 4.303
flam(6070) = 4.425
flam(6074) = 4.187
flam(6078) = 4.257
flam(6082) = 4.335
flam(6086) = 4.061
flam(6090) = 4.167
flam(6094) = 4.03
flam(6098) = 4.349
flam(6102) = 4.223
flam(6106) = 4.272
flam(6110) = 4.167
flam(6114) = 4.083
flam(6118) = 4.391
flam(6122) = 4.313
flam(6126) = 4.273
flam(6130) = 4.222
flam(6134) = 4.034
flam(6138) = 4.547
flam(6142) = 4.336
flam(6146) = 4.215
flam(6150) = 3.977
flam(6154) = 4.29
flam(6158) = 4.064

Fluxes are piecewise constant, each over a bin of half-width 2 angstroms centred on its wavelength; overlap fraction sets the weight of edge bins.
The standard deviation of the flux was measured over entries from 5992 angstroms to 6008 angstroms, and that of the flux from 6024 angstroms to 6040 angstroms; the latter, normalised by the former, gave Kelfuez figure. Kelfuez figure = 3.8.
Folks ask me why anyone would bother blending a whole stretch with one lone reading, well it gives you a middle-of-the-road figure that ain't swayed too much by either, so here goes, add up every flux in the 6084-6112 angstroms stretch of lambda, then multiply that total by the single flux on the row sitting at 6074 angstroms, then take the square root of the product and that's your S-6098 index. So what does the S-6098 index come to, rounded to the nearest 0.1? 11.1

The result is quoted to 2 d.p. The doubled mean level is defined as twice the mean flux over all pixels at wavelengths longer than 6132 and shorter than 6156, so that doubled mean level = 8.47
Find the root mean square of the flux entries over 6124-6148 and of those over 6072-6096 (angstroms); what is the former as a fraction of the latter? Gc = 1.02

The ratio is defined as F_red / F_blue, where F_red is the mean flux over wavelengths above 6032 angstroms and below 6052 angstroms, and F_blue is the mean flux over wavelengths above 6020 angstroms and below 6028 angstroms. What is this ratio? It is 1.13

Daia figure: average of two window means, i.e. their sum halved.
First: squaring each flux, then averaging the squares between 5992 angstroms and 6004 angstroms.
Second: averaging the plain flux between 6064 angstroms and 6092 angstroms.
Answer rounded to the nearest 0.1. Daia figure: 11.3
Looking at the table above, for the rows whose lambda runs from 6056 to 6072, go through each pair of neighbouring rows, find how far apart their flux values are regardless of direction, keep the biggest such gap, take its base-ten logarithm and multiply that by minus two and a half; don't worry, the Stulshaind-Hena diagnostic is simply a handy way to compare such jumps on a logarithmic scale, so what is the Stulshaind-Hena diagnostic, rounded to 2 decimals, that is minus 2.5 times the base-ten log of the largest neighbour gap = 0.78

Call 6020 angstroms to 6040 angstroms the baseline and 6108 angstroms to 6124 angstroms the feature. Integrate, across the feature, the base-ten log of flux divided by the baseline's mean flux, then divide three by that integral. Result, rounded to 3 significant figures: -15.8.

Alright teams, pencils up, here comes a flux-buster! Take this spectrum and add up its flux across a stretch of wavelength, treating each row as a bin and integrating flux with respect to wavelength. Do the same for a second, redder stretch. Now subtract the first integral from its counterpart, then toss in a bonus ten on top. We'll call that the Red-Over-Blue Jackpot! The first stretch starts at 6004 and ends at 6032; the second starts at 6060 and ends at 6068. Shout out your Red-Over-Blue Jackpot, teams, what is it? -72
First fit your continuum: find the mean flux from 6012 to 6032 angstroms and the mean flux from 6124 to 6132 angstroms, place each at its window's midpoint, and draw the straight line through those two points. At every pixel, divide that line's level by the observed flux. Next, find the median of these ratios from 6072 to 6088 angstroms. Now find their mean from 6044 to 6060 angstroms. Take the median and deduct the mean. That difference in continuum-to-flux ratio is 0.08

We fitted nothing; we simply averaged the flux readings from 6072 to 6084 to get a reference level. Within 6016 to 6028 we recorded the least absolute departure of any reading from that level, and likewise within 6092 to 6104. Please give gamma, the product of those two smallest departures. 0.0055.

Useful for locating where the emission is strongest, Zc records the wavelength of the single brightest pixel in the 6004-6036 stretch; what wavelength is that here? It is 6034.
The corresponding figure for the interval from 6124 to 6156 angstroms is 6138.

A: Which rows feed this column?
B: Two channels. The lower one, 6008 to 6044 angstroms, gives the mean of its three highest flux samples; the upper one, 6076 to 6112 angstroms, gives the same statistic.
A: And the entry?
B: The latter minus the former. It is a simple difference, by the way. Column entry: -0.30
